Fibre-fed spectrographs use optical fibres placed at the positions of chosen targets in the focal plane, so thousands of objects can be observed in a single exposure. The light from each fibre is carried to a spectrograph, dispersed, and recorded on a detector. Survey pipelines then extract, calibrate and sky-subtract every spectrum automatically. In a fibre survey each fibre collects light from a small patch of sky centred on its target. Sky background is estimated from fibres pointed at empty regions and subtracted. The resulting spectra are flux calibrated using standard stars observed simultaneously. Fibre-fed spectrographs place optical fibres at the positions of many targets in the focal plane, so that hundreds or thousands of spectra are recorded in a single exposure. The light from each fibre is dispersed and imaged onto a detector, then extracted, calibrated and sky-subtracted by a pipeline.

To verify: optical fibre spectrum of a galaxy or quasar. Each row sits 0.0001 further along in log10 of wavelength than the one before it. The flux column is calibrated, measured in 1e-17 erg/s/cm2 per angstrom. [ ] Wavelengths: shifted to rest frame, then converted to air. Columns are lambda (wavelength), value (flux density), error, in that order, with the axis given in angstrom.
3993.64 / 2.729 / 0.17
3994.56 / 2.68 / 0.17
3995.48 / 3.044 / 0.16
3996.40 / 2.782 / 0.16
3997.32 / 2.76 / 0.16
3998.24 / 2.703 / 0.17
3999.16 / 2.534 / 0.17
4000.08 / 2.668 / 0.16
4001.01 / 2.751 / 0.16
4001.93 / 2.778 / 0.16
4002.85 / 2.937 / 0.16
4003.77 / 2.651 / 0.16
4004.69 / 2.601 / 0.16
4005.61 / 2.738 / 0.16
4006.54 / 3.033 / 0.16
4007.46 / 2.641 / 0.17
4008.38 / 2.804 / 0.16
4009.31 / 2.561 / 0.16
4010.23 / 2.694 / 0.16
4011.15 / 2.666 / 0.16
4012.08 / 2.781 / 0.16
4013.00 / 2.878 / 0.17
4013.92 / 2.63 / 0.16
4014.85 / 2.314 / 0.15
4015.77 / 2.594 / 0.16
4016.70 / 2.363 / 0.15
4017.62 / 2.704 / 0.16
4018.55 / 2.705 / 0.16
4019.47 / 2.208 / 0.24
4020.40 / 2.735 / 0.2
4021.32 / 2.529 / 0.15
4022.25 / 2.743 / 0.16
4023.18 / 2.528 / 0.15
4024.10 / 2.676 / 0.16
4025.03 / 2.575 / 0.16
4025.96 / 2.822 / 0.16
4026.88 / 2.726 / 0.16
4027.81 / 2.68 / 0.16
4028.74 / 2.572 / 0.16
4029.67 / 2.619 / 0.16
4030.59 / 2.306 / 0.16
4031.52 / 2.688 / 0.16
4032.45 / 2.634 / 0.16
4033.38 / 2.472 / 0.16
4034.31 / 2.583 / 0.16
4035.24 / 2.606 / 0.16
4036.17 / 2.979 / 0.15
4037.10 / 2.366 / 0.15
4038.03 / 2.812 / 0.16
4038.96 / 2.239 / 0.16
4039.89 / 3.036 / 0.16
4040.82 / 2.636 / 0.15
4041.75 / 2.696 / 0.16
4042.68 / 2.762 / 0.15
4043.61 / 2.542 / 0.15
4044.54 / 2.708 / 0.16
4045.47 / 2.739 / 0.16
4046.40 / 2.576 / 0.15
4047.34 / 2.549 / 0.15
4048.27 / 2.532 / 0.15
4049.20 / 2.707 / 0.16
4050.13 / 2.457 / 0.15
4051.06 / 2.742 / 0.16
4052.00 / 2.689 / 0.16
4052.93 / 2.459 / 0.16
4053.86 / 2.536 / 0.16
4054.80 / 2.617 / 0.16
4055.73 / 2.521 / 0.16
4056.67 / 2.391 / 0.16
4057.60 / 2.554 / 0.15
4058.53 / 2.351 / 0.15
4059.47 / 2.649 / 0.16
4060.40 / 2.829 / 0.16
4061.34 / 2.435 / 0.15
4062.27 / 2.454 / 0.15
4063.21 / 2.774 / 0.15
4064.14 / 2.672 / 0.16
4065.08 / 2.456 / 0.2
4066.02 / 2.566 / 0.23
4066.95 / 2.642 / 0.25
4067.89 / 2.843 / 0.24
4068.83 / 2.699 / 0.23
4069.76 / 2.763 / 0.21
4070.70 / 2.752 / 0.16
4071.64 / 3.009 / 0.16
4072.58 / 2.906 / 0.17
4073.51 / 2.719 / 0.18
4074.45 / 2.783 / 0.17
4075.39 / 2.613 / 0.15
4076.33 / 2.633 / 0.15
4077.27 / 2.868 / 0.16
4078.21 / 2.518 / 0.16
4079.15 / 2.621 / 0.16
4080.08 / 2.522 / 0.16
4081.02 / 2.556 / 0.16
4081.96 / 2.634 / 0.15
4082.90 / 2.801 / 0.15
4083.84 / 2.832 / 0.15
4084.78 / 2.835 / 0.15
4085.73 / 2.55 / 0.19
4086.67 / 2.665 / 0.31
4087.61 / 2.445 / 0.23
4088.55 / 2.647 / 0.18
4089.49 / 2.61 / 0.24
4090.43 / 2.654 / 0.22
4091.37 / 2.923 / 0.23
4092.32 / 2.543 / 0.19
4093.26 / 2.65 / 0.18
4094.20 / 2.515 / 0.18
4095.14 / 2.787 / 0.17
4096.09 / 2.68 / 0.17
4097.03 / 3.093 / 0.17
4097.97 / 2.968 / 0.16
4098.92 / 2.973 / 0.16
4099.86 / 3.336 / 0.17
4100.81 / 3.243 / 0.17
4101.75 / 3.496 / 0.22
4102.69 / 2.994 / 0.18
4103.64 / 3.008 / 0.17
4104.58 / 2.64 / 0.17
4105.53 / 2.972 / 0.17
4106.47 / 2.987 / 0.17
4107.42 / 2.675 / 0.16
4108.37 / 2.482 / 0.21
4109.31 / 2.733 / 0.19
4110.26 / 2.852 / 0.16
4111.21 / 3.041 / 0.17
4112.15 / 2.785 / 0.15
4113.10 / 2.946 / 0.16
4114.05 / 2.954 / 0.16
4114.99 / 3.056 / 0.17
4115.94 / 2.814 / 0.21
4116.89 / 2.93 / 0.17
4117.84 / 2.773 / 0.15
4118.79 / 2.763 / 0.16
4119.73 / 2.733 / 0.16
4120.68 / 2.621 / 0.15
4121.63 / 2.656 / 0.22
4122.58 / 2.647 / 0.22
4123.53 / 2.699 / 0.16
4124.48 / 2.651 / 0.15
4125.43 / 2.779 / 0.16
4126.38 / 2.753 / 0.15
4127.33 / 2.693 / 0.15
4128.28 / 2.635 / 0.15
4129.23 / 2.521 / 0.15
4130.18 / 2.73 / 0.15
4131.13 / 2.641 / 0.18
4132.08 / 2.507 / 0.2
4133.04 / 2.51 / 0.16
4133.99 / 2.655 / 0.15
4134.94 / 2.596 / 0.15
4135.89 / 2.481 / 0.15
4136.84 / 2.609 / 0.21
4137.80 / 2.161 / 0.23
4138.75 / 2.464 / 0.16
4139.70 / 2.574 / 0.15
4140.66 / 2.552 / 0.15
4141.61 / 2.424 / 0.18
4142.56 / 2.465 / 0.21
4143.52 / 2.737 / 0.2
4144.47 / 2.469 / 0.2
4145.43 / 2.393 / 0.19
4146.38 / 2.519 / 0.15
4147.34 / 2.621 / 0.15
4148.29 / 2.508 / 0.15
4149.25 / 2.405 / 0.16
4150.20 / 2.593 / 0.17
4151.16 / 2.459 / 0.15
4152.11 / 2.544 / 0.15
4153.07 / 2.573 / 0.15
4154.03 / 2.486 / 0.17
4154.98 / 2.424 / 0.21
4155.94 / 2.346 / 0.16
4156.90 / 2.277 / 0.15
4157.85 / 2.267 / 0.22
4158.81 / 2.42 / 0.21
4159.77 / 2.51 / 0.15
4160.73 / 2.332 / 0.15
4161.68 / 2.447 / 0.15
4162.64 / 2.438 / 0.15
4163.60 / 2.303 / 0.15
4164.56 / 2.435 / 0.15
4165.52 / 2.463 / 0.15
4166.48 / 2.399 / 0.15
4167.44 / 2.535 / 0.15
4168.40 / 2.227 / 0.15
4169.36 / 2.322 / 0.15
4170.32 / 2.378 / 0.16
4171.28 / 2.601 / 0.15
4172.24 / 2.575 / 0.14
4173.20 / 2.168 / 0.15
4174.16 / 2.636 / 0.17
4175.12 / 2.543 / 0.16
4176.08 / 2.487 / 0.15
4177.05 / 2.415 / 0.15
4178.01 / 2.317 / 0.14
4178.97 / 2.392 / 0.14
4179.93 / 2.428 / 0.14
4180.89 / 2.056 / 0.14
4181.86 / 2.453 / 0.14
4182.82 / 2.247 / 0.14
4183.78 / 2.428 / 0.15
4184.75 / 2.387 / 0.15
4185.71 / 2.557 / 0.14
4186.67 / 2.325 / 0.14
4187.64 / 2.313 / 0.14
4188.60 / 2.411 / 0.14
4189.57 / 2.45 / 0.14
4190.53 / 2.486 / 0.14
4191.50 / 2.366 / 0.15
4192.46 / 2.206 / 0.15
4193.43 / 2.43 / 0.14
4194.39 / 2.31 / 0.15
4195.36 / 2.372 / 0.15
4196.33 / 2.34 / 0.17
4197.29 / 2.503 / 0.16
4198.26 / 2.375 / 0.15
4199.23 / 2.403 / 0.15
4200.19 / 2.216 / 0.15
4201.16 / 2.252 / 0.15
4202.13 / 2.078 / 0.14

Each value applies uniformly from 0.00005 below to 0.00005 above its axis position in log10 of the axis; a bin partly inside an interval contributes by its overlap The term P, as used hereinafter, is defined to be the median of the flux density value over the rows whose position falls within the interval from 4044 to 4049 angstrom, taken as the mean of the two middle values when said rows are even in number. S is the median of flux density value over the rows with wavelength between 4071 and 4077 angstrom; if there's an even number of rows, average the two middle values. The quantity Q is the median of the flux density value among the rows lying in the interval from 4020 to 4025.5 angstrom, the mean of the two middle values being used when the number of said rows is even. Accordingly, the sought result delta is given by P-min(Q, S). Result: 0.0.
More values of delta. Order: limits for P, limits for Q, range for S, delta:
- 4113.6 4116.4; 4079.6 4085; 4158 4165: 0.5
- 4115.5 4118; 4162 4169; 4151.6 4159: 0.4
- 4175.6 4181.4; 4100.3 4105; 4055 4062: -0.1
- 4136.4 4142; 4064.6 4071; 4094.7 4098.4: -0.2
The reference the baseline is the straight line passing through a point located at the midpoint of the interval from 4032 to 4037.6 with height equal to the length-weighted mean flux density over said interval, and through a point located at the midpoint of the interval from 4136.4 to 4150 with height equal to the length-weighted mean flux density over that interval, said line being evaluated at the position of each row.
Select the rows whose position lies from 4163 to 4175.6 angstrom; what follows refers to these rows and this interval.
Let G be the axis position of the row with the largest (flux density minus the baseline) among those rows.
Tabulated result 4174.16 angstrom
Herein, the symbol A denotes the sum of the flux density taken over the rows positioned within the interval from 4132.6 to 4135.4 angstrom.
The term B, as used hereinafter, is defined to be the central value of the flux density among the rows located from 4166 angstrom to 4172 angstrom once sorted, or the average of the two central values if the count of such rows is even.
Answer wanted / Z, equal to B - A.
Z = -5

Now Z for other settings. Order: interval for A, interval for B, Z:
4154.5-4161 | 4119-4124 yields -14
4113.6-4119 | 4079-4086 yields -15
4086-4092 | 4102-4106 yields -13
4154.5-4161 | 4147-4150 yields -14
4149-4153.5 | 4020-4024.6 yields -10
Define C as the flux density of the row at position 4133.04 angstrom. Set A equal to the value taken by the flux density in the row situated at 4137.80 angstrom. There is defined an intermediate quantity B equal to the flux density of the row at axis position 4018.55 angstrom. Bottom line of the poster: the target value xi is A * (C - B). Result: -0.4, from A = 2.161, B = 2.705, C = 2.51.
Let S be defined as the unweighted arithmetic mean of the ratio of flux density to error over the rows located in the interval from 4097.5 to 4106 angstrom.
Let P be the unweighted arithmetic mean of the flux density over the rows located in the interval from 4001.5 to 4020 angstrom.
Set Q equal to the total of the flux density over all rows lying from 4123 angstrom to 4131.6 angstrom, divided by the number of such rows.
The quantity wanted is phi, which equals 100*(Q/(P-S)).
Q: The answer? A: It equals -17.8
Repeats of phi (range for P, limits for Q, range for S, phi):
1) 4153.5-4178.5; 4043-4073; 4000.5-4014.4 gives -18.0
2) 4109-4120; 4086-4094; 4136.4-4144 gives -24.2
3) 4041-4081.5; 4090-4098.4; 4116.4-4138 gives -20.6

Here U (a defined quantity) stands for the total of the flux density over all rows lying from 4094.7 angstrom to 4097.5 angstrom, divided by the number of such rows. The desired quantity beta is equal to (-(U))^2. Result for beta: 8.1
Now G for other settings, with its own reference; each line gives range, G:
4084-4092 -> 4091.37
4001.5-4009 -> 4006.54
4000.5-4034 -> 4006.54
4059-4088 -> 4071.64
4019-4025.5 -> 4022.25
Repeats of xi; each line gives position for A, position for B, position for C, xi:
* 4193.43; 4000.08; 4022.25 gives 0.2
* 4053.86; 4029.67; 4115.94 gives 0.5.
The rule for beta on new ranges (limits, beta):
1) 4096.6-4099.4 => 9.1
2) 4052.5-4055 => 6.4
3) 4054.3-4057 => 6.3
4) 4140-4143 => 6.2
